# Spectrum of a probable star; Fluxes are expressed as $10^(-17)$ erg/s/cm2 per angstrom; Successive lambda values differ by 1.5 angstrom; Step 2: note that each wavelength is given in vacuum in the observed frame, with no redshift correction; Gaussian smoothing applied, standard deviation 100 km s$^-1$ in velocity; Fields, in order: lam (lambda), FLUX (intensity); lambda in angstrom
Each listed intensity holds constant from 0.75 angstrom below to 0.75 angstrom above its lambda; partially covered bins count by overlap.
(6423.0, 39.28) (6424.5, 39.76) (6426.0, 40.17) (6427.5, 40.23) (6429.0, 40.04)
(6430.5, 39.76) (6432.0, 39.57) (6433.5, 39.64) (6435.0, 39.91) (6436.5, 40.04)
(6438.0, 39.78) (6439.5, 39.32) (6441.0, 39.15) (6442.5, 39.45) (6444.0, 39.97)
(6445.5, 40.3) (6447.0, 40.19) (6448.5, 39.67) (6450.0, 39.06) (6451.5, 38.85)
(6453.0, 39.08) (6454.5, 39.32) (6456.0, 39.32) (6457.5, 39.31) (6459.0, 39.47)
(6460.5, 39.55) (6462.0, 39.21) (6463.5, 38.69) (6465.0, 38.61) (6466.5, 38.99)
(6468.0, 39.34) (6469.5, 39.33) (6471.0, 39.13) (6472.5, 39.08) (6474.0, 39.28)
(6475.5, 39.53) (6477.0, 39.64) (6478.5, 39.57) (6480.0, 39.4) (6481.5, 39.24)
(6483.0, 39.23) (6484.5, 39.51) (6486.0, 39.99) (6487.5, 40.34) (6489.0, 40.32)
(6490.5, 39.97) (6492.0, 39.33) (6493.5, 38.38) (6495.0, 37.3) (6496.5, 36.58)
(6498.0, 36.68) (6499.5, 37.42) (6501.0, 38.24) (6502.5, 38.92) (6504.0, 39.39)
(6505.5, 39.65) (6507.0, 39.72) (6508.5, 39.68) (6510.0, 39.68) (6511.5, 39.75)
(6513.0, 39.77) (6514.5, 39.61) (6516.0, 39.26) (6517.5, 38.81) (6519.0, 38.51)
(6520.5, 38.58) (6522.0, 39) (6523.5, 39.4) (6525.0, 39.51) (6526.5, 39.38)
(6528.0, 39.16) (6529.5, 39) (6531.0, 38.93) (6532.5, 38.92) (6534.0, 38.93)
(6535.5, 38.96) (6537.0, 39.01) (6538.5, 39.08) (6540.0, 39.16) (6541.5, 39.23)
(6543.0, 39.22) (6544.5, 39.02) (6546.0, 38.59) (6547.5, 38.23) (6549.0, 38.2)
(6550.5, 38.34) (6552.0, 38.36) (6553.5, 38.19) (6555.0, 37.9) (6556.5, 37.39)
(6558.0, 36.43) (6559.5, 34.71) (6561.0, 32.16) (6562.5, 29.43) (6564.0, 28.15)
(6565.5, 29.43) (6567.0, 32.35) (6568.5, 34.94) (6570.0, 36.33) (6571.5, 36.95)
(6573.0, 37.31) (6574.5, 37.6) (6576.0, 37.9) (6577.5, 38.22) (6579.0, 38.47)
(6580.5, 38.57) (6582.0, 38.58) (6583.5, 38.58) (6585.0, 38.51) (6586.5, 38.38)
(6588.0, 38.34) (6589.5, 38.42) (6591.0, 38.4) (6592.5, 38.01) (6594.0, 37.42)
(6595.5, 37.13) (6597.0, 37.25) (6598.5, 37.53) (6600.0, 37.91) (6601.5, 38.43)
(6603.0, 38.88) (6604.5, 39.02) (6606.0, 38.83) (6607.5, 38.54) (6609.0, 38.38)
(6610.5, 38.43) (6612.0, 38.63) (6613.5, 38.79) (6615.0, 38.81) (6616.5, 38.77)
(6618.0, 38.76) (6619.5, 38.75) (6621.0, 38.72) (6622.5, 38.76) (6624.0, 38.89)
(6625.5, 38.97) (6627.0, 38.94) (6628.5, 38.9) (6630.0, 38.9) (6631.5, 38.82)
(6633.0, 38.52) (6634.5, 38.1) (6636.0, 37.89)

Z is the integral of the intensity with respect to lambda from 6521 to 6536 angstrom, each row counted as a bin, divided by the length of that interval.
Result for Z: 39.1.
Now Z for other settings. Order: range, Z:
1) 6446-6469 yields 39.3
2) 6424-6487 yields 39.5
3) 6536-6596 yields 37.0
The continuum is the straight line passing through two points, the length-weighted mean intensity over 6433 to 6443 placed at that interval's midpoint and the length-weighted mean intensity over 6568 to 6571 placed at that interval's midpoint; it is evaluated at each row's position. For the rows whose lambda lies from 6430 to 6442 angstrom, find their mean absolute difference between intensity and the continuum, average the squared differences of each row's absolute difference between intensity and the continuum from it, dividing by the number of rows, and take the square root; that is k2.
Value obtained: 0.11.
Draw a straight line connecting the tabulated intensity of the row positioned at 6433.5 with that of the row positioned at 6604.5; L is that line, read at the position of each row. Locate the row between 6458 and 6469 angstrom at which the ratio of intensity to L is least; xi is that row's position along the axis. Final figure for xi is 6465.0 angstrom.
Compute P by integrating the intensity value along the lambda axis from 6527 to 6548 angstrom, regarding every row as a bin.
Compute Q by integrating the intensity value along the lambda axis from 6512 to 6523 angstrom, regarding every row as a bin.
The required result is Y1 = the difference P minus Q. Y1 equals 388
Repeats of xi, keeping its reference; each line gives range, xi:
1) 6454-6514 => 6496.5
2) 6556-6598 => 6564.0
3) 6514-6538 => 6519.0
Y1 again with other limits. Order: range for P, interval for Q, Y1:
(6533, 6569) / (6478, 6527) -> -601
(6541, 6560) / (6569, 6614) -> -992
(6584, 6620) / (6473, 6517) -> -342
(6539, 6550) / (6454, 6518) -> -2079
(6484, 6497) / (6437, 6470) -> -791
